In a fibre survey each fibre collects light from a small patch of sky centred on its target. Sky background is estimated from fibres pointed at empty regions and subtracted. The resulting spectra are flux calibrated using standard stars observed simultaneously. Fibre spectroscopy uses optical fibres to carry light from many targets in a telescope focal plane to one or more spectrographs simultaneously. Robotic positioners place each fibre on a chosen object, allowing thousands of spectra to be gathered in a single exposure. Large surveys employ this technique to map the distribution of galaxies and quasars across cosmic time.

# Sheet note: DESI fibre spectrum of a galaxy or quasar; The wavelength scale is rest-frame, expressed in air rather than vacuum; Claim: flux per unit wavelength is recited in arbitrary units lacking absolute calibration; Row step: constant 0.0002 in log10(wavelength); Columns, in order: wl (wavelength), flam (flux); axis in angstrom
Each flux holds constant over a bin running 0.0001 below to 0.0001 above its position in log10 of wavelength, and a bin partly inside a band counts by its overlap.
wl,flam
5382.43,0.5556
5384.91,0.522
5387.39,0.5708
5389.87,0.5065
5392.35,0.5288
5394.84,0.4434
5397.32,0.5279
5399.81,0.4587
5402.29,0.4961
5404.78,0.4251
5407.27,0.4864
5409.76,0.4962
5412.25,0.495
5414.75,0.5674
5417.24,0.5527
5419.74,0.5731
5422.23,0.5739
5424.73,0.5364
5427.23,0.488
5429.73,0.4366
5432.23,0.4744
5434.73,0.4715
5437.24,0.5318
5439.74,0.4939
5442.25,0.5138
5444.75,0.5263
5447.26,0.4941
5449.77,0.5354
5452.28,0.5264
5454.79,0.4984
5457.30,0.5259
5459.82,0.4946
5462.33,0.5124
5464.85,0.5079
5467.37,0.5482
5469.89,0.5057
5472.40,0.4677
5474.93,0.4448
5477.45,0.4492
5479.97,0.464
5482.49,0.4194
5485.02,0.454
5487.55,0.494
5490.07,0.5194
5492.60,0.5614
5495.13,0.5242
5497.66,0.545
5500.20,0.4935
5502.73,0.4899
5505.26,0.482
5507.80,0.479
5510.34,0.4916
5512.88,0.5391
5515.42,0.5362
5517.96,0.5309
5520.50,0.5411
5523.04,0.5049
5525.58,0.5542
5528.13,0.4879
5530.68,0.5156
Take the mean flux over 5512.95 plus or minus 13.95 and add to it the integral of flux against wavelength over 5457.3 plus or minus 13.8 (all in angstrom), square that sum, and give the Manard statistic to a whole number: 218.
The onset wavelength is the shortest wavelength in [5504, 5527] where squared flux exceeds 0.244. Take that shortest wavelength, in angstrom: 5512.88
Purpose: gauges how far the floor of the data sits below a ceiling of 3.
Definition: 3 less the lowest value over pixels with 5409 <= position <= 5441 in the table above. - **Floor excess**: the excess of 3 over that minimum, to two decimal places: 2.56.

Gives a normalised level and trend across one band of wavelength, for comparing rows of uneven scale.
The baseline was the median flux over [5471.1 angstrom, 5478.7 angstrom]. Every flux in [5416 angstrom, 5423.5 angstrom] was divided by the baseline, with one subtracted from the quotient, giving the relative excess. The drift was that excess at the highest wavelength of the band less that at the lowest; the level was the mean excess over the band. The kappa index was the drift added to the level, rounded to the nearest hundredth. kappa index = 0.31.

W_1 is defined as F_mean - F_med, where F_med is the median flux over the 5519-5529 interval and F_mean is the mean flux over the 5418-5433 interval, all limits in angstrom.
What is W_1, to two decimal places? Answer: -0.01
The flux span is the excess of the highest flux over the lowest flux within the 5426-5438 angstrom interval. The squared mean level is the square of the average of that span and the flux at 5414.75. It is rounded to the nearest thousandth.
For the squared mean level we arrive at 0.110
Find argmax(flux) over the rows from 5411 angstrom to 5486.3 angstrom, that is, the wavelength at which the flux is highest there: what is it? 5422.23 angstrom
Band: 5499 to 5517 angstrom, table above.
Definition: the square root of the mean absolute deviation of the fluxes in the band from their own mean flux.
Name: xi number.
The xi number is 0.14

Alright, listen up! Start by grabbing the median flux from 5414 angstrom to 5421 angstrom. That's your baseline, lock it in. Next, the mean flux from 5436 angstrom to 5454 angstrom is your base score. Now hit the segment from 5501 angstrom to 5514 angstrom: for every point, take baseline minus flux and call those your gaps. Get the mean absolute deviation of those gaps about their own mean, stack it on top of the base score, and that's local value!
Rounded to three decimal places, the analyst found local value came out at 0.534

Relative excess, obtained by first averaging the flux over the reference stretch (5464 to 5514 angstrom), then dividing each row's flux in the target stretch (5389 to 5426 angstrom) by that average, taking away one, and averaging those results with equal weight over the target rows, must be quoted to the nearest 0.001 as 0.035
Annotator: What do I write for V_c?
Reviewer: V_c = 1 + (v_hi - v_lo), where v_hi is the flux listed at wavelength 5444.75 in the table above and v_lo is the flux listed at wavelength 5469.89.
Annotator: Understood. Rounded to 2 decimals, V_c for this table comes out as 1.02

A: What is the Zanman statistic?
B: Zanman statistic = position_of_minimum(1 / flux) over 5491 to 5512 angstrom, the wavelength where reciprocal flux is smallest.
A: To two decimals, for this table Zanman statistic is 5492.60 angstrom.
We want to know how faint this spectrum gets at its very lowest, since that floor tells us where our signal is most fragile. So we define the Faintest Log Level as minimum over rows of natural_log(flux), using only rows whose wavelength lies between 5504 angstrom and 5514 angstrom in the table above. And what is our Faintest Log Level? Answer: -0.74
